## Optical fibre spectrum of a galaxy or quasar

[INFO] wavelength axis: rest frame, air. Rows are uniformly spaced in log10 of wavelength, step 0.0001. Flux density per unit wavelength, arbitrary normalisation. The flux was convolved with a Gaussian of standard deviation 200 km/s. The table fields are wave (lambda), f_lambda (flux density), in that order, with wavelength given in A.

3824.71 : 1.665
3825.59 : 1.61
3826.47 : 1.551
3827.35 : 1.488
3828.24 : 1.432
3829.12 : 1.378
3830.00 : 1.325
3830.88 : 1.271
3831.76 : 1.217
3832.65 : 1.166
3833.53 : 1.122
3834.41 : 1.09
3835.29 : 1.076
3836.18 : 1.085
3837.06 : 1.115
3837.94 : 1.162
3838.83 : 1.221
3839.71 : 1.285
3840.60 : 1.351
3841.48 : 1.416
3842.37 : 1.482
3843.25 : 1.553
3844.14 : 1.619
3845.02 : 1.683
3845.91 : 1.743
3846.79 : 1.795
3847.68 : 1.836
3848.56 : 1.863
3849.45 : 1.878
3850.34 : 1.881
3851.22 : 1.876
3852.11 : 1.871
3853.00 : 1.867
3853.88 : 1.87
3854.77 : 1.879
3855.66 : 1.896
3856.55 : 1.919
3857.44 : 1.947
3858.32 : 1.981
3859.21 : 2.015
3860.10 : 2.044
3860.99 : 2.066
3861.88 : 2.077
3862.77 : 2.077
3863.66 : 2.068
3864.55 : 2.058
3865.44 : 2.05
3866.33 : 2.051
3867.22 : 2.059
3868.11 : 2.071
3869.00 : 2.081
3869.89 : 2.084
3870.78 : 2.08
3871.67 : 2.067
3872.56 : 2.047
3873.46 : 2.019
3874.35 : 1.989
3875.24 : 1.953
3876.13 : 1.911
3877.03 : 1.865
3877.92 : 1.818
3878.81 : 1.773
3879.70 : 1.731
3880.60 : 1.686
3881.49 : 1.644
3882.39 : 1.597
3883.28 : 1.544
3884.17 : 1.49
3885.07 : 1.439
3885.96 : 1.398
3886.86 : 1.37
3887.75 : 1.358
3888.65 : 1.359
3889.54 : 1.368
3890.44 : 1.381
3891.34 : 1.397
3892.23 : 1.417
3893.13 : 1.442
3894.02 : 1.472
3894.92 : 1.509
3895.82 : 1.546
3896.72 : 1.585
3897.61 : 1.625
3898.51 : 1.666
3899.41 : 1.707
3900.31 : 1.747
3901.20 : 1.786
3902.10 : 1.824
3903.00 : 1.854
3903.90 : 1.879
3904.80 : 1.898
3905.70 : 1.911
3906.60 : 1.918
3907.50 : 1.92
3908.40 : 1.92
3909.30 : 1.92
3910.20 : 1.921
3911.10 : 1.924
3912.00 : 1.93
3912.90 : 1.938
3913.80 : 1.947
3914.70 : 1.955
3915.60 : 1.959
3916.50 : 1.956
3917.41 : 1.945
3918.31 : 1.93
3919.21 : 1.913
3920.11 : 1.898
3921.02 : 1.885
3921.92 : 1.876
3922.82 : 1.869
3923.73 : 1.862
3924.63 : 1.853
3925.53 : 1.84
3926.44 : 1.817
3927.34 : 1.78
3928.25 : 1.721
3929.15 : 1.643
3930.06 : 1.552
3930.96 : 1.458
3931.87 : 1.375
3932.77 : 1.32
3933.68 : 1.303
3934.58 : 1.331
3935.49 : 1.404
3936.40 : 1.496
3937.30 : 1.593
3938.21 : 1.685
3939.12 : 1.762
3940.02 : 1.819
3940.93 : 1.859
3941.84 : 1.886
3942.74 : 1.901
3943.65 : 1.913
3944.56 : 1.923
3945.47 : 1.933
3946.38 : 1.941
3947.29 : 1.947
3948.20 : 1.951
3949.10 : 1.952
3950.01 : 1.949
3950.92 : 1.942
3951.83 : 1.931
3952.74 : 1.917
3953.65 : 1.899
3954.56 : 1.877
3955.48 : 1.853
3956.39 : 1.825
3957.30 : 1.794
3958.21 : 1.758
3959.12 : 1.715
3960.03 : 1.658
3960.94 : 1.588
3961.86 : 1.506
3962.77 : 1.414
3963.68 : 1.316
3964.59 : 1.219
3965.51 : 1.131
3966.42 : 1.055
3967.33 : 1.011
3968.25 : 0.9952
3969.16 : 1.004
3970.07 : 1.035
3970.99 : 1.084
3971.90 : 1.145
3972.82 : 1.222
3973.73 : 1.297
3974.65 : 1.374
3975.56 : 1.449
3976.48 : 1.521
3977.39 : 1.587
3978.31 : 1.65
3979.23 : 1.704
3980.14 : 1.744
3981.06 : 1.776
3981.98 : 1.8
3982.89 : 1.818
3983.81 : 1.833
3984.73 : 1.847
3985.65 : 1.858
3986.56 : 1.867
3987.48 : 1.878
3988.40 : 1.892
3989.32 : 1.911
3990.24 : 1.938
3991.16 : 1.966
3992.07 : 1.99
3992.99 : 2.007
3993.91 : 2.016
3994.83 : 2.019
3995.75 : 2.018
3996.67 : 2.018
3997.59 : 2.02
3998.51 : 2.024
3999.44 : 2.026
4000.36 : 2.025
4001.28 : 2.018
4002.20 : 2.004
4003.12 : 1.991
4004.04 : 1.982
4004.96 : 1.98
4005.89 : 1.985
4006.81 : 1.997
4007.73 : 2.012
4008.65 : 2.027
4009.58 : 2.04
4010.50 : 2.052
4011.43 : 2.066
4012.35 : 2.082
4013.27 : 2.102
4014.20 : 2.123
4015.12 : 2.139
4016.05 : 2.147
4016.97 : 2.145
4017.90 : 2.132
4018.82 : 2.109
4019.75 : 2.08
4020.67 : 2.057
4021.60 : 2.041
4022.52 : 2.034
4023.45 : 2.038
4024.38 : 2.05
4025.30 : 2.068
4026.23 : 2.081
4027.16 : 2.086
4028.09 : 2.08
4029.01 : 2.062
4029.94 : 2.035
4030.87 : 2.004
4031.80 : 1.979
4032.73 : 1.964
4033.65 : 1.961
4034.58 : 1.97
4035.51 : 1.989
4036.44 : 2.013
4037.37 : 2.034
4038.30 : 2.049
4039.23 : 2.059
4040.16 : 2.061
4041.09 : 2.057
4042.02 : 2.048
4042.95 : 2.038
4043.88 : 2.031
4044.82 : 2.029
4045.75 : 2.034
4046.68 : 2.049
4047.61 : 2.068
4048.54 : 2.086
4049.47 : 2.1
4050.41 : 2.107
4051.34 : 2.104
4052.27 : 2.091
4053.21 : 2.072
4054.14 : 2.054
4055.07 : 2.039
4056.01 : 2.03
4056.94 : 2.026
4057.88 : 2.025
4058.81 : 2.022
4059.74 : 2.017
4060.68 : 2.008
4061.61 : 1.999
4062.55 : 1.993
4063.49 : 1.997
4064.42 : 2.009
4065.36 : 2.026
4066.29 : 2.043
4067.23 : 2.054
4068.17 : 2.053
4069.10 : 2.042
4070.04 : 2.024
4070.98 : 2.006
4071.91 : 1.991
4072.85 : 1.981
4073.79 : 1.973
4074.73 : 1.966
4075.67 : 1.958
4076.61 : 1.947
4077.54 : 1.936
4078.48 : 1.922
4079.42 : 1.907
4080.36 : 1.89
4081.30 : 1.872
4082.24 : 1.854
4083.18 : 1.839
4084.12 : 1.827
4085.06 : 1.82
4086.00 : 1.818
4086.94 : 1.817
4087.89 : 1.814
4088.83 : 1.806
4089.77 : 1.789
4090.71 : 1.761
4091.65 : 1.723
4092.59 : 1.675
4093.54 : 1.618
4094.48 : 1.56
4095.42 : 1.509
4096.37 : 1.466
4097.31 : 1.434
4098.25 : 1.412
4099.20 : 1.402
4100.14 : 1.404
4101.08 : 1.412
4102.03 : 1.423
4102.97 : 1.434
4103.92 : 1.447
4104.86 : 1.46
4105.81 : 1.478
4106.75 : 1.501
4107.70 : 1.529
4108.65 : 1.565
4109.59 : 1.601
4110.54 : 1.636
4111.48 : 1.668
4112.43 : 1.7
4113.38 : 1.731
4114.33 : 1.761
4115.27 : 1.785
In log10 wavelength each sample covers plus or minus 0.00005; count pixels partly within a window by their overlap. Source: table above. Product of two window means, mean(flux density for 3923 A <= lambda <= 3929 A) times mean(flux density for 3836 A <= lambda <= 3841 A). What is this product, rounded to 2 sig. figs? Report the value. 2.2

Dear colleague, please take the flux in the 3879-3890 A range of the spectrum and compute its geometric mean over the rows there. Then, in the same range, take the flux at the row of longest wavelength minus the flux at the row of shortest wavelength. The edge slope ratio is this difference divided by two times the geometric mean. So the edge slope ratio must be -0.12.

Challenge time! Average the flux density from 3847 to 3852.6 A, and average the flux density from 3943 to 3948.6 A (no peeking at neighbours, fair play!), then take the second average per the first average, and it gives 1.04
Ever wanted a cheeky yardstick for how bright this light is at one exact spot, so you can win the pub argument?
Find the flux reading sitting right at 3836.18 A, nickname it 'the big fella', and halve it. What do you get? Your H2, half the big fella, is 0.54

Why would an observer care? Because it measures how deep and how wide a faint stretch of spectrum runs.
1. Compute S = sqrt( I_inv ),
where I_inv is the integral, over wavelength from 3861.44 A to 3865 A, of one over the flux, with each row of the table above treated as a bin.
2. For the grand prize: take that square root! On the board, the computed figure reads 1.31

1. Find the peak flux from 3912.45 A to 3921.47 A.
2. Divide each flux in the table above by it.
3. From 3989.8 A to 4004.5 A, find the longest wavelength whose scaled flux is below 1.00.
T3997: 3990.24 A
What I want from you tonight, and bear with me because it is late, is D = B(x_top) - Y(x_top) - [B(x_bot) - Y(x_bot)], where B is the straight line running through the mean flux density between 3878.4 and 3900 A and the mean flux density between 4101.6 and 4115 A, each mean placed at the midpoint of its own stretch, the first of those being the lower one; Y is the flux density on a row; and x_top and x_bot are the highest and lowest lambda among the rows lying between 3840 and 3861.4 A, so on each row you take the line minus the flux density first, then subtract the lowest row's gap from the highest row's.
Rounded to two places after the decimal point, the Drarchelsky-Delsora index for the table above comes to -0.71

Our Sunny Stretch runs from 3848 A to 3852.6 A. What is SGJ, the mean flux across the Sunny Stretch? 1.87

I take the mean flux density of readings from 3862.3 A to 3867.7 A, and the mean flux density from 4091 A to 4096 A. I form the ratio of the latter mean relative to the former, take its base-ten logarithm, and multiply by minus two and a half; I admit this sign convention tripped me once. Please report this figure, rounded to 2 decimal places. 0.26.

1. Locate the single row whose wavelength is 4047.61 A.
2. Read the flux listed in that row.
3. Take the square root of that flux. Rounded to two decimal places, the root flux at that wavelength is 1.44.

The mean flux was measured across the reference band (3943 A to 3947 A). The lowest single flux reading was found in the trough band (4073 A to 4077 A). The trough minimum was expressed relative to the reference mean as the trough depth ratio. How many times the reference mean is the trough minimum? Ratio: 1.01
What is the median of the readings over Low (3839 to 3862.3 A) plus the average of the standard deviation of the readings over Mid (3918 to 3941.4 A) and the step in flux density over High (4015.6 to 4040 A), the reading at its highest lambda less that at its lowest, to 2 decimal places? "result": 1.93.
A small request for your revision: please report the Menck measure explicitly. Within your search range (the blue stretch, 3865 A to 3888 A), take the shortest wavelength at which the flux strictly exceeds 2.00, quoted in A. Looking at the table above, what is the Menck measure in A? 3865.44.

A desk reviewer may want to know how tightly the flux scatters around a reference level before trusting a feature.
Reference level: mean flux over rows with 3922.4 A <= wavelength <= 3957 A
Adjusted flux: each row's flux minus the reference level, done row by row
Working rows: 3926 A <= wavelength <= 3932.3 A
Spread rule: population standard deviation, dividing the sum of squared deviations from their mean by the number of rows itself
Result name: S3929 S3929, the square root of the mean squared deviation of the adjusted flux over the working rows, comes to 0.15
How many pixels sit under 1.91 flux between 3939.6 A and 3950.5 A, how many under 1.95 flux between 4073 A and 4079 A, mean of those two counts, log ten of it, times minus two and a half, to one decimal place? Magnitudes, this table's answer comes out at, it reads -1.4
